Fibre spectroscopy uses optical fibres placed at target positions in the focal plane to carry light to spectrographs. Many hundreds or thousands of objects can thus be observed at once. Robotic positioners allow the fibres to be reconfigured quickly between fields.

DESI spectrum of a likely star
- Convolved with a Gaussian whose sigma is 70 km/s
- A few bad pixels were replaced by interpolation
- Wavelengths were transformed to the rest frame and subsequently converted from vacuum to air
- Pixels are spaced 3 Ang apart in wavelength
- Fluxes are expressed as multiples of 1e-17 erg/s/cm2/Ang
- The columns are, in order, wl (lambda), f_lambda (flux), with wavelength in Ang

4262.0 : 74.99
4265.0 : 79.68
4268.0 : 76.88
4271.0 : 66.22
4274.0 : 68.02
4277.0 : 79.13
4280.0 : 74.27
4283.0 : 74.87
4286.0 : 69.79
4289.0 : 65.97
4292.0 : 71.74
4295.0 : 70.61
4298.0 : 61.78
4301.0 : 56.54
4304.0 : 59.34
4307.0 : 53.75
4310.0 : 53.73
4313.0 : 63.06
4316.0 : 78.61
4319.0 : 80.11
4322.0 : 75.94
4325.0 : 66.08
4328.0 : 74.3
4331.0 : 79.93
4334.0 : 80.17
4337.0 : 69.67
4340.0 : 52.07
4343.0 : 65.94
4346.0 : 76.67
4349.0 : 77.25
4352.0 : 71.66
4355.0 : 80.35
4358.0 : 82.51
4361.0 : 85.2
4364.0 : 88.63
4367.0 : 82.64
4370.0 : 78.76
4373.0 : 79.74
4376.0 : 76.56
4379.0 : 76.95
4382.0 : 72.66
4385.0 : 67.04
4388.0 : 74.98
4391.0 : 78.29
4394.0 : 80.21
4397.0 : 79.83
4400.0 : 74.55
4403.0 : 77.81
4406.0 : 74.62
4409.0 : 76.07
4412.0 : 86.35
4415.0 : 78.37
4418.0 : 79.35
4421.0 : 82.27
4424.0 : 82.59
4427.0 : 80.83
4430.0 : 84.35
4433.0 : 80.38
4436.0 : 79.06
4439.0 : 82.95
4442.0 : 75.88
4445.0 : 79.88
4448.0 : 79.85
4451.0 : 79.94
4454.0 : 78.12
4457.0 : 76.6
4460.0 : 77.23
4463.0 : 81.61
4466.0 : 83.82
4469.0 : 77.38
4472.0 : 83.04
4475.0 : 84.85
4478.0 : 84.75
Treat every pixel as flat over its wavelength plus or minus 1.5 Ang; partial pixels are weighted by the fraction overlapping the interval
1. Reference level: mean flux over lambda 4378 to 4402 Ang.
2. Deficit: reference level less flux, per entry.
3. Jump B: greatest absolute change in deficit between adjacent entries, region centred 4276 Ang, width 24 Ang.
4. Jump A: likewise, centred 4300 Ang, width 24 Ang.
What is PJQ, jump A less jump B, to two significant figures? -2.3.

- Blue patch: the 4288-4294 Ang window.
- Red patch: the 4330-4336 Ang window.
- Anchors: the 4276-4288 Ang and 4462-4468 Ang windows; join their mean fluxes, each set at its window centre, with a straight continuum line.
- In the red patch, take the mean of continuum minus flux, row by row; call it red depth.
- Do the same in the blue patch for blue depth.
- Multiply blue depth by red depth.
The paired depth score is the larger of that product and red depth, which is -3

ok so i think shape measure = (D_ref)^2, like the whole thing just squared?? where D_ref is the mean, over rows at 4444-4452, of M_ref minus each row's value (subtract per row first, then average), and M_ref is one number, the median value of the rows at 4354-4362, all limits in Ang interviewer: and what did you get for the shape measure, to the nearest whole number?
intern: 7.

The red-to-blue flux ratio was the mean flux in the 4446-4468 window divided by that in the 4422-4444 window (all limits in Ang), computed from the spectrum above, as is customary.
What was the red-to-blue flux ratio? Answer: 0.98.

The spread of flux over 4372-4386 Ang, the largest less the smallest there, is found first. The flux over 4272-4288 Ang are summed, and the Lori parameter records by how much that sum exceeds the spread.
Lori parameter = 353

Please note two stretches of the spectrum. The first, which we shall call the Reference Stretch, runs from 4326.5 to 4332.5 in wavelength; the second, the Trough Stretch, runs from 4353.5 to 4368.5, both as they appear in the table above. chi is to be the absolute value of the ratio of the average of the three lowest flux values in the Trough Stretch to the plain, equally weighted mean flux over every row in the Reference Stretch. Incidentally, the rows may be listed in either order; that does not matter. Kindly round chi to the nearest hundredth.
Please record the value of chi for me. 1.06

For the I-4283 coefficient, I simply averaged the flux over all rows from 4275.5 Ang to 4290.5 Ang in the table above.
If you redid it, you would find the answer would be 73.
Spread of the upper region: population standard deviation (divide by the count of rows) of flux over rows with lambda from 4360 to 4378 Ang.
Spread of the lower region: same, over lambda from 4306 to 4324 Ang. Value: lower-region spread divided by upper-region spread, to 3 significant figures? 2.75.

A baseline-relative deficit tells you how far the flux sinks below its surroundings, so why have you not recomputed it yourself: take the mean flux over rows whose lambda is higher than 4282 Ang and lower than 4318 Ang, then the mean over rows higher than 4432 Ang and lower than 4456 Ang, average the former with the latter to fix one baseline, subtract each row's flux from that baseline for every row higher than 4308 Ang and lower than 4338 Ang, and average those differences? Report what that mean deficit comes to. 0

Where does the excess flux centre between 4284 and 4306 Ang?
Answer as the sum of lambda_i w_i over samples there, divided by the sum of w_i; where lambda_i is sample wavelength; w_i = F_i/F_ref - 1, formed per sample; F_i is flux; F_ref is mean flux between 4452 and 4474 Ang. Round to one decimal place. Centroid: 4296.8 Ang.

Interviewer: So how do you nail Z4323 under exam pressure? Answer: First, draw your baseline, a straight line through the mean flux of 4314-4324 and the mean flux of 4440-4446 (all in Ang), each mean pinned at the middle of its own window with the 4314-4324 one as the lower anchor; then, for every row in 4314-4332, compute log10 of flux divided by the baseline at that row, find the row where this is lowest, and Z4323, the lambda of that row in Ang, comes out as 4325.0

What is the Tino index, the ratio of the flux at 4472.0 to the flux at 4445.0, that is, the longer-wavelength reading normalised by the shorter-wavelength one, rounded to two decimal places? 1.04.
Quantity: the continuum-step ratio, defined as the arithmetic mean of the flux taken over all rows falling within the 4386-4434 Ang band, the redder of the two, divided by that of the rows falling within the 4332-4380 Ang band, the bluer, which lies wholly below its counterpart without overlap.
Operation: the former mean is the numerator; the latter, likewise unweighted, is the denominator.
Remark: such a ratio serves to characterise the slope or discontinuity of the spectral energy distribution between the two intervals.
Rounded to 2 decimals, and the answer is 1.04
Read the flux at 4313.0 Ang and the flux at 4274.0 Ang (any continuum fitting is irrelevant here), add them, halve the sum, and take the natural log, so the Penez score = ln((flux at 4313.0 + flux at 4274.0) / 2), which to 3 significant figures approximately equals 4.18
